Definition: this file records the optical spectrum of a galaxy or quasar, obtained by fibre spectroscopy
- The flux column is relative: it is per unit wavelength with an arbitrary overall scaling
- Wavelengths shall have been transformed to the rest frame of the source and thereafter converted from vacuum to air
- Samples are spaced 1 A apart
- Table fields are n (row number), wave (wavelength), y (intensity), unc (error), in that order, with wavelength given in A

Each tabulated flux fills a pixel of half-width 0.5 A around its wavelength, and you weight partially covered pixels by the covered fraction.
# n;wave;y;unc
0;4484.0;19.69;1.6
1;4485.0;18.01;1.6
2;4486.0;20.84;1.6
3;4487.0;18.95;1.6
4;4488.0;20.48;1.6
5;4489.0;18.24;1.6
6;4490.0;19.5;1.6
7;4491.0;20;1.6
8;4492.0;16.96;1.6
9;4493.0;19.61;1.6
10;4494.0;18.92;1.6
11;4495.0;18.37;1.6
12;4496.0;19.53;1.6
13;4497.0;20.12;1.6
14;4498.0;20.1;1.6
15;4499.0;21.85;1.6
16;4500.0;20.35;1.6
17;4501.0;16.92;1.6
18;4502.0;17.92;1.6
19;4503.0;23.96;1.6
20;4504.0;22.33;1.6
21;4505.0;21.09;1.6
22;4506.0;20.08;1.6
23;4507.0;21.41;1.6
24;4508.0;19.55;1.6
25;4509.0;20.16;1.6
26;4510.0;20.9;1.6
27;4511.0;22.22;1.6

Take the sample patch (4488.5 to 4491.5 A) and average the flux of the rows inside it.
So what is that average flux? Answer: 19.2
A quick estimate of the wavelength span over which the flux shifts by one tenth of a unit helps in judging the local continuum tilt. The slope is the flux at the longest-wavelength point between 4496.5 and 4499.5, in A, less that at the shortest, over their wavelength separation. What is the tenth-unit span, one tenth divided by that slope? 0.12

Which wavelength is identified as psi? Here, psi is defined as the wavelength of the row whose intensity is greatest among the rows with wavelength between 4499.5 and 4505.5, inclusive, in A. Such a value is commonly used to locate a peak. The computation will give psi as 4503.0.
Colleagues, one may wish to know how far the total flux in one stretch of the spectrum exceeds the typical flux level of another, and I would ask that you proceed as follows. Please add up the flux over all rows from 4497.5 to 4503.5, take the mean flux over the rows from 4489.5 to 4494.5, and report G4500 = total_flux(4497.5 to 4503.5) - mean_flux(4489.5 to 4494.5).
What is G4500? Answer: 102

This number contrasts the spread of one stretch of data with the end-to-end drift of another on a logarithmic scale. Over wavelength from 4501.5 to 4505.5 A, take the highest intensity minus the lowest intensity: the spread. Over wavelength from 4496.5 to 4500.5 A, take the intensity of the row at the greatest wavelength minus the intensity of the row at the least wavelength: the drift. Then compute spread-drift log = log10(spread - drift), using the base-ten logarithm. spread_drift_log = 0.8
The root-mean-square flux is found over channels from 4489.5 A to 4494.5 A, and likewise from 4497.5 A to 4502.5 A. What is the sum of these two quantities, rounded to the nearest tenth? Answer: 38.5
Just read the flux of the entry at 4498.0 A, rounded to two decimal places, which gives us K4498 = 20.10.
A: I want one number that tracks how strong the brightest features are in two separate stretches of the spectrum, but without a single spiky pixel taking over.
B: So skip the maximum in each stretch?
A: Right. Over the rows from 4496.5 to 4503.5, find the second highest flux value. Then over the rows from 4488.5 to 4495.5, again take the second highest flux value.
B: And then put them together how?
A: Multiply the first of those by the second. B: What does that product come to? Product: 428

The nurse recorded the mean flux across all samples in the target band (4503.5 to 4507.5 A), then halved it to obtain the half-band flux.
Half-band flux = 10.6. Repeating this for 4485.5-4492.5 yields 9.6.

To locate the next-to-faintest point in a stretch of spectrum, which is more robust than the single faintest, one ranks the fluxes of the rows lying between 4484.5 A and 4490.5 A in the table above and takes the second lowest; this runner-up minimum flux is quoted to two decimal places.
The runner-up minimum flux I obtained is 18.24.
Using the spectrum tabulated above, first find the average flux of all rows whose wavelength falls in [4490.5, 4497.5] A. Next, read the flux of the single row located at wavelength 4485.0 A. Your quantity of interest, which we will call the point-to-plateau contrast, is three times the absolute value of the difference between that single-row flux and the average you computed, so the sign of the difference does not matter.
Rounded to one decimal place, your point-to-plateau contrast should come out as 3.2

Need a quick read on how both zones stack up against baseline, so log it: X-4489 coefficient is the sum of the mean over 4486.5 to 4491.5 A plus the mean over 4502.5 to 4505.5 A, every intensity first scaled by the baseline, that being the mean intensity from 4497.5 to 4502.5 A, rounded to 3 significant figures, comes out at 2.16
